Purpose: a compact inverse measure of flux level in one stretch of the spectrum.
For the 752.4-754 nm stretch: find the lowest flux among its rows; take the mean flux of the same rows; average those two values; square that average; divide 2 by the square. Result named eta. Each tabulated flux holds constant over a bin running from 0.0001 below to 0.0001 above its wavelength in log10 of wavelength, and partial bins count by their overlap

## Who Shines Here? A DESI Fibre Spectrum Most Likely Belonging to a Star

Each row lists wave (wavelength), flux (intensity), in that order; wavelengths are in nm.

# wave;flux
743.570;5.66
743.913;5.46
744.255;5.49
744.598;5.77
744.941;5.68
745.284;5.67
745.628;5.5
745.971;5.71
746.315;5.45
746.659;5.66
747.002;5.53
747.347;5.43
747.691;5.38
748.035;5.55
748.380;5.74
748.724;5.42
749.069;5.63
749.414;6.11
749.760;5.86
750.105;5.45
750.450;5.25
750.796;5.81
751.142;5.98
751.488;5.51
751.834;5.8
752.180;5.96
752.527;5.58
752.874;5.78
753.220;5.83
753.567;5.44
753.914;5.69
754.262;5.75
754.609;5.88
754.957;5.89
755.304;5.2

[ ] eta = 0.0649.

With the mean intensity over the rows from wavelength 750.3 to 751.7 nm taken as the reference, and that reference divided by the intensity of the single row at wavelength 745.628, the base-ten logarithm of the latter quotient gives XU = 0.011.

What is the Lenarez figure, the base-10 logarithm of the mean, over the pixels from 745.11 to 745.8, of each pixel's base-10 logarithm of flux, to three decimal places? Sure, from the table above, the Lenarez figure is -0.127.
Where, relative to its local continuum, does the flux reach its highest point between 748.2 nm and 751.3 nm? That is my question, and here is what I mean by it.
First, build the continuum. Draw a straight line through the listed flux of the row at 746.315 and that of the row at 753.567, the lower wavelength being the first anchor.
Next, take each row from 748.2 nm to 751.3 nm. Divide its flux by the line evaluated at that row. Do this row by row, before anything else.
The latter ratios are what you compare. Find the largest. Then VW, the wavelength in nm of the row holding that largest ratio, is 749.414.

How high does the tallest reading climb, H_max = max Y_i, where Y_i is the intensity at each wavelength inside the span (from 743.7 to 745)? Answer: 5.77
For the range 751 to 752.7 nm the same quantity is 5.98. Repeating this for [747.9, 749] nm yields 5.74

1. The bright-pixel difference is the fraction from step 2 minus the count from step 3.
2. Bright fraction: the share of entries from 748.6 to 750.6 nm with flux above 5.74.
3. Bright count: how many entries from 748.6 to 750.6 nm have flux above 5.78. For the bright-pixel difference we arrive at -1.7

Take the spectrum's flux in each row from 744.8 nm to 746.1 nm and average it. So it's 5.64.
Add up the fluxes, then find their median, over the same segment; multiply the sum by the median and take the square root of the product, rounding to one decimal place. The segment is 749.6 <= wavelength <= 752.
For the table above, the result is 15.2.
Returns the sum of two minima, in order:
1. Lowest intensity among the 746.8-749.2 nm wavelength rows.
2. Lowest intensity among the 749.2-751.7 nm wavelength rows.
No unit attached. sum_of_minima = 10.6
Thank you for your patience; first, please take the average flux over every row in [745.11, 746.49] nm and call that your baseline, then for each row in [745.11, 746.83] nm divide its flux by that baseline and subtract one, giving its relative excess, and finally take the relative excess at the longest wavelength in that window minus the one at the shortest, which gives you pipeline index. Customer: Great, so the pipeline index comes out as 0.00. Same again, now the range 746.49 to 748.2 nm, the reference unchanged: -0.02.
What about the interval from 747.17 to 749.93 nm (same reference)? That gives 0.08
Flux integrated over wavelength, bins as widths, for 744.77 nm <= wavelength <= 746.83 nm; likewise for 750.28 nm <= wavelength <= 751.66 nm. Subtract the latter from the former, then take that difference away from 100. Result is 96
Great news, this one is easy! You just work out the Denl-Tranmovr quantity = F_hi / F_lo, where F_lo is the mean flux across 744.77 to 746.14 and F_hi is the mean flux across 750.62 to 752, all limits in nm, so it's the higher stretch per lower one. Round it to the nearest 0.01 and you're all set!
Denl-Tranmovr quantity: 1.02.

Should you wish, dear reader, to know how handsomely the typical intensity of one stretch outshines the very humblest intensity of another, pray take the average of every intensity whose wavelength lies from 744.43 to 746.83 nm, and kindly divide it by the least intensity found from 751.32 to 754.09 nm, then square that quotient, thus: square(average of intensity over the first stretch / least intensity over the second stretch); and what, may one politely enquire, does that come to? 1.07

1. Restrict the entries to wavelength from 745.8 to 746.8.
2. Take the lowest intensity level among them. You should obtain 5.45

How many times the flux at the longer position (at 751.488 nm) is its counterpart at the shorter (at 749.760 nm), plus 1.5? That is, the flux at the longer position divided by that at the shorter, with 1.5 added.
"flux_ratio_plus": 2.44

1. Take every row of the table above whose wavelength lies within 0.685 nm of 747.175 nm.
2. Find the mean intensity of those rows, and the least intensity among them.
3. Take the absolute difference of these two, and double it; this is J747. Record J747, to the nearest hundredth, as 0.24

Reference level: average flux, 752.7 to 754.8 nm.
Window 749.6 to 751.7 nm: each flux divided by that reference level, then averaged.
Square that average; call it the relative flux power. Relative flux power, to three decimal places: 0.971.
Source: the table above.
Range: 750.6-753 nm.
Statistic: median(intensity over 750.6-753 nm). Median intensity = 5.80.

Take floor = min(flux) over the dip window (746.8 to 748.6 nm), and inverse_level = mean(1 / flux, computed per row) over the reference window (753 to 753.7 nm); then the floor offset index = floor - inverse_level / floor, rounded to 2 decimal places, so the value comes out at 5.35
